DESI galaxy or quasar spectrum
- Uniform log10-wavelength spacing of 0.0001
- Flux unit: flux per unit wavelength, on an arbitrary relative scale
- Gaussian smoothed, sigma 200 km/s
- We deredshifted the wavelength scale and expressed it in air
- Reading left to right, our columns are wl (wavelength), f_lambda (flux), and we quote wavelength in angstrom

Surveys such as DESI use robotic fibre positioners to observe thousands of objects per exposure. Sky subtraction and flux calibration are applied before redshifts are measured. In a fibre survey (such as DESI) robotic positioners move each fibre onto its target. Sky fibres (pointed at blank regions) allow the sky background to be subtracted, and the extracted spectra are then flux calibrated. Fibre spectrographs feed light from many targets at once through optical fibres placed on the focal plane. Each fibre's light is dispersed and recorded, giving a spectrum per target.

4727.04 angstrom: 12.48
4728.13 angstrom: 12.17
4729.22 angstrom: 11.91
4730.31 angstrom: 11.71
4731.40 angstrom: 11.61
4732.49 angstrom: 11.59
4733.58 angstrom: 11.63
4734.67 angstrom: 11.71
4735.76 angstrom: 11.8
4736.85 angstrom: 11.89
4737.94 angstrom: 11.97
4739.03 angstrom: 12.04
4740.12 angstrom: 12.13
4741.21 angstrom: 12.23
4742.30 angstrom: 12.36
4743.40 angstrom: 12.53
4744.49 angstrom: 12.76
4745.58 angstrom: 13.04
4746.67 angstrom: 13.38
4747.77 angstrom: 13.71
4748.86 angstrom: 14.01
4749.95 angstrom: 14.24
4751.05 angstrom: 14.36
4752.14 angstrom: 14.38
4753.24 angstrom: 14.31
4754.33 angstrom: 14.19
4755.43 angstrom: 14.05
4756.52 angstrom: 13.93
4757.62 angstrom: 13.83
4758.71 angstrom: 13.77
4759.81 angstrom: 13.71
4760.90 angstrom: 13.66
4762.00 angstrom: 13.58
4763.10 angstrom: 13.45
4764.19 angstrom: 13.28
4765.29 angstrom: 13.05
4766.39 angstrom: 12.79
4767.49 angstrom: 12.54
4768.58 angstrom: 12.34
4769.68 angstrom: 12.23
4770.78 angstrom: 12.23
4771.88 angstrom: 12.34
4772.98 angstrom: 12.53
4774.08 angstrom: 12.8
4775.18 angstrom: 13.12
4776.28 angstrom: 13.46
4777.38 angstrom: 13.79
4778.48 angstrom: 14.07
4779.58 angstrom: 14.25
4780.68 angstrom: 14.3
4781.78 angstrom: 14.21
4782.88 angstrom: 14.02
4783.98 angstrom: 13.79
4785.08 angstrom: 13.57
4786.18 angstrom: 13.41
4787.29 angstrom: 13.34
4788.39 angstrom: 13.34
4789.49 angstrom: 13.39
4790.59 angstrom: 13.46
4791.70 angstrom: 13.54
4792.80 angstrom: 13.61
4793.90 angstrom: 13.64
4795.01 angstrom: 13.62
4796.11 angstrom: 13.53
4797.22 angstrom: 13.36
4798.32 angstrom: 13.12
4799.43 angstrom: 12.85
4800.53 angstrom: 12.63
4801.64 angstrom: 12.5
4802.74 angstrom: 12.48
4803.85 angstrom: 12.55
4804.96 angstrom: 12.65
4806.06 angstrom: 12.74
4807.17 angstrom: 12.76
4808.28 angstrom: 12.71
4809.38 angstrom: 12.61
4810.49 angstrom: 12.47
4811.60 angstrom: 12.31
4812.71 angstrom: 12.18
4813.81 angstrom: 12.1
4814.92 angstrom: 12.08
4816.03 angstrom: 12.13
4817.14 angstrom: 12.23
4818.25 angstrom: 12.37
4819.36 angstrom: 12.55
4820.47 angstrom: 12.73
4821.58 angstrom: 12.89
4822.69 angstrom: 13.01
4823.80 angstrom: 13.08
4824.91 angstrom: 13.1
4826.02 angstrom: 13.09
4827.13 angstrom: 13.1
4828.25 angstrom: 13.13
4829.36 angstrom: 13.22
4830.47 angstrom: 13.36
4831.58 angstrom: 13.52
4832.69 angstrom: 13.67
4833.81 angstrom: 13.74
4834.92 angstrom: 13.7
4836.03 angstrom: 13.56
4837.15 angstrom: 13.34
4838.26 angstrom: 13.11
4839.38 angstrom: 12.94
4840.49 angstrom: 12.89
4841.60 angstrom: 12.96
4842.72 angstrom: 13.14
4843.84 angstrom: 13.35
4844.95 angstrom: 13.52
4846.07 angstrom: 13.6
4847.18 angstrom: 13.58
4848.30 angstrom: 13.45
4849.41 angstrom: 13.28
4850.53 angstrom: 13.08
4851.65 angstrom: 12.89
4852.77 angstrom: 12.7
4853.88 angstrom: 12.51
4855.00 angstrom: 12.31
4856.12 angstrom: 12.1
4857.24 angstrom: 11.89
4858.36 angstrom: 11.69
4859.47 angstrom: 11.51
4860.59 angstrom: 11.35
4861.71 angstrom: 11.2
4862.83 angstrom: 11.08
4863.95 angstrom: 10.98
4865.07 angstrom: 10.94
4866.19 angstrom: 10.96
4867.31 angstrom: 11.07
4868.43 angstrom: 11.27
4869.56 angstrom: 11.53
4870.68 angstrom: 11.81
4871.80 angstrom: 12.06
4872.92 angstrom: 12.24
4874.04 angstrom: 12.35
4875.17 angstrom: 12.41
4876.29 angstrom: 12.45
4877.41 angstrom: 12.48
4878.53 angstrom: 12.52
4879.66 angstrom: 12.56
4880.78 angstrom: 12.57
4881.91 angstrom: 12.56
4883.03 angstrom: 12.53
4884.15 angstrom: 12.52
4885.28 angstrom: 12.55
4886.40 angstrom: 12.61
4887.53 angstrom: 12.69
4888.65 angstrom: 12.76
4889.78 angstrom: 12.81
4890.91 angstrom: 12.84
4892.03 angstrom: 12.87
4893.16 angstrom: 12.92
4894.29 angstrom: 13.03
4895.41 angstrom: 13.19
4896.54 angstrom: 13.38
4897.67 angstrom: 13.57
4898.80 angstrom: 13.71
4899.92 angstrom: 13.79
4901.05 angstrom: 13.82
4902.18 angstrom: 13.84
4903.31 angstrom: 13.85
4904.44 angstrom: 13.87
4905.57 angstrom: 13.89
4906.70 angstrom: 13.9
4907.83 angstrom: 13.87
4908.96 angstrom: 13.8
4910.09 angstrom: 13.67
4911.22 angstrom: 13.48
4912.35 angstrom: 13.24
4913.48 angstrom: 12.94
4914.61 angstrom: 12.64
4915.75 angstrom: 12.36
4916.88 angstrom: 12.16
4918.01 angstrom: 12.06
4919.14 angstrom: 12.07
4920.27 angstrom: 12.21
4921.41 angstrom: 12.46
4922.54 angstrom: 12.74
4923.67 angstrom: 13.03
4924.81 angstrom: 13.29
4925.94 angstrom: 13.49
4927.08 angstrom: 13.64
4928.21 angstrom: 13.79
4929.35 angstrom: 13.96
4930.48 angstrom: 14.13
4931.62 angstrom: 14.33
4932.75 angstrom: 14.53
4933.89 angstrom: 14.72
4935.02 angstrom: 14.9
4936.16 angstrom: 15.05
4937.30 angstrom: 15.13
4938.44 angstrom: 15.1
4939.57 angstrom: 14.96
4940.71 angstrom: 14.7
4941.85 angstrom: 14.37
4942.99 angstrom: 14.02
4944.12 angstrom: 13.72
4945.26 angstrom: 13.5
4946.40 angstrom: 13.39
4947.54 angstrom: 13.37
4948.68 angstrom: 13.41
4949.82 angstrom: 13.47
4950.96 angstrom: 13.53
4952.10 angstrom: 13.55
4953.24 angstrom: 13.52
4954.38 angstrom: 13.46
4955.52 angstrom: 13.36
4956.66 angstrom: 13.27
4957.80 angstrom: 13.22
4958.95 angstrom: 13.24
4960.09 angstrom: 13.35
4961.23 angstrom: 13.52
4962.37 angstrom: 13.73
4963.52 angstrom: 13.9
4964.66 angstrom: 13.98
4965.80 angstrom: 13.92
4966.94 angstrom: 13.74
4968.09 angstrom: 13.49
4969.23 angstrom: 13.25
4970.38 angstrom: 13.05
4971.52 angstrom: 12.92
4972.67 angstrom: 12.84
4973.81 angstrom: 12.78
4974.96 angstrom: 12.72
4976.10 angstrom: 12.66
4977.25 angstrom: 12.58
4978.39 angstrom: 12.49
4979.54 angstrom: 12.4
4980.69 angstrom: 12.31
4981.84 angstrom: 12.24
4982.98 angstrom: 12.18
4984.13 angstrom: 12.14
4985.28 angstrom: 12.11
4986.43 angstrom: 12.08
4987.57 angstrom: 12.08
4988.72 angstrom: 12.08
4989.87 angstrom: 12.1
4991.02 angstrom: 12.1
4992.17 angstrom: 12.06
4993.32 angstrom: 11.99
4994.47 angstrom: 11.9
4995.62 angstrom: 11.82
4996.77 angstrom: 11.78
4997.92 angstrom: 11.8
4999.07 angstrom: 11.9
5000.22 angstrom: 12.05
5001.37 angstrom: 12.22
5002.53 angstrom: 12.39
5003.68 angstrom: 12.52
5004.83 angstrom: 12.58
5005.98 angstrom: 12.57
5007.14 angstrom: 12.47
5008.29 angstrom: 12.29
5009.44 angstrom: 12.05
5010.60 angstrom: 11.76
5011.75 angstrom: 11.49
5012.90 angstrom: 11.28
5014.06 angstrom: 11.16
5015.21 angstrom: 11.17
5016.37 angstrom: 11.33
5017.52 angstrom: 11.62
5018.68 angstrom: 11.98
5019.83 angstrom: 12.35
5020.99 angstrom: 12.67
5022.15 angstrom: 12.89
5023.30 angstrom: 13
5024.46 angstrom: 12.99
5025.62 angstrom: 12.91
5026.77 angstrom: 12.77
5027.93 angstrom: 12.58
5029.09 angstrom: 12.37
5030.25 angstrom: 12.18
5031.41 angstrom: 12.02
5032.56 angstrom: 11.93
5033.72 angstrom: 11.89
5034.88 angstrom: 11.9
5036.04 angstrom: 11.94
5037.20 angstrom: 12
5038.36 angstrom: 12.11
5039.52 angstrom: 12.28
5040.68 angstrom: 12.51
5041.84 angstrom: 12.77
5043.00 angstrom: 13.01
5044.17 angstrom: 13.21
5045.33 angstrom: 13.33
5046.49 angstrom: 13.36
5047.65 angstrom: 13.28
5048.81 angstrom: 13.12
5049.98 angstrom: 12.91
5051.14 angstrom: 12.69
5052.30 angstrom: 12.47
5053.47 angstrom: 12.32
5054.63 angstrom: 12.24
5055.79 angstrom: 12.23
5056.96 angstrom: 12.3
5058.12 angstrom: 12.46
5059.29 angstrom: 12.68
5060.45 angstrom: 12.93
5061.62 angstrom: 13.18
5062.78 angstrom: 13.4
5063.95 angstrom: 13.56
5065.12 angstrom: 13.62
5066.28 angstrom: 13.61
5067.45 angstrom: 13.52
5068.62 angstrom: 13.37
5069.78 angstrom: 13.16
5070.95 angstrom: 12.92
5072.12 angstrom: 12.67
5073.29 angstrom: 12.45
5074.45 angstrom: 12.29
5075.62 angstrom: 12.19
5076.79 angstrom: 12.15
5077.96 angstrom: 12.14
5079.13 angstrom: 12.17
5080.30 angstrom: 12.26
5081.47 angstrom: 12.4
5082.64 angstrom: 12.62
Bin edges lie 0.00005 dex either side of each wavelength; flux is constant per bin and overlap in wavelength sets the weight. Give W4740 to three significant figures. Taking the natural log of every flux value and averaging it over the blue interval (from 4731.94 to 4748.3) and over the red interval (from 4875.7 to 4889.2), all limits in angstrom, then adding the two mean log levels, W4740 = 5.04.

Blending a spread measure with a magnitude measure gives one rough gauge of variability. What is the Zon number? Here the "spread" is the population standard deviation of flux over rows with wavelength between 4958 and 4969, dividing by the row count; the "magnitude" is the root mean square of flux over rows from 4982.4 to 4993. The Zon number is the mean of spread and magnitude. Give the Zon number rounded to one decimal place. 6.2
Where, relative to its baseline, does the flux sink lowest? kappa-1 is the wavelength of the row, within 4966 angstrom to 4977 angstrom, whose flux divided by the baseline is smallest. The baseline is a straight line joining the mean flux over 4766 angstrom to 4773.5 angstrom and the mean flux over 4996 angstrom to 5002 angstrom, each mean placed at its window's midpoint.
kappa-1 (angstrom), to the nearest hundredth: 4976.10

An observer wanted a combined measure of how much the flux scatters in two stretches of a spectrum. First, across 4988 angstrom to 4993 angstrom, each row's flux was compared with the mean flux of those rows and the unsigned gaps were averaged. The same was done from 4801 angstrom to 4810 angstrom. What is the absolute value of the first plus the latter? 0.1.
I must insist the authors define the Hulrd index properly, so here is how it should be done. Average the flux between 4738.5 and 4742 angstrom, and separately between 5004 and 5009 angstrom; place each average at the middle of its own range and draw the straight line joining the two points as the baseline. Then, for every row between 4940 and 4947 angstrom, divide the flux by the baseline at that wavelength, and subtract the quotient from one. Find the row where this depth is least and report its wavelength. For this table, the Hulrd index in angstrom 4940.71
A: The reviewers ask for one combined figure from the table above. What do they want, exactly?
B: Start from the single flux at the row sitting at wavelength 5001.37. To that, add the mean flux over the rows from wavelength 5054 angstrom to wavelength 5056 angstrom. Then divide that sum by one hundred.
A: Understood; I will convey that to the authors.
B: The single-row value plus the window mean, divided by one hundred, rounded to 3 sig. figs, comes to 0.245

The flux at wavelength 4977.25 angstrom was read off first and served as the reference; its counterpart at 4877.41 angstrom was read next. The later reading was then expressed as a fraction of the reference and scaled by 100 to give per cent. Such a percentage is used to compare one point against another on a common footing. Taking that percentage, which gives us 99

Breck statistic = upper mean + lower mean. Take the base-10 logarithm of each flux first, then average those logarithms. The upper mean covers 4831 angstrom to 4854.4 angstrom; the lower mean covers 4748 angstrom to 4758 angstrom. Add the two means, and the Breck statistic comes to 2.27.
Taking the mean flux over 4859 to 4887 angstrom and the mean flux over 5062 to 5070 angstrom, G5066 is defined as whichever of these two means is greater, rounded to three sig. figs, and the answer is 13.5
